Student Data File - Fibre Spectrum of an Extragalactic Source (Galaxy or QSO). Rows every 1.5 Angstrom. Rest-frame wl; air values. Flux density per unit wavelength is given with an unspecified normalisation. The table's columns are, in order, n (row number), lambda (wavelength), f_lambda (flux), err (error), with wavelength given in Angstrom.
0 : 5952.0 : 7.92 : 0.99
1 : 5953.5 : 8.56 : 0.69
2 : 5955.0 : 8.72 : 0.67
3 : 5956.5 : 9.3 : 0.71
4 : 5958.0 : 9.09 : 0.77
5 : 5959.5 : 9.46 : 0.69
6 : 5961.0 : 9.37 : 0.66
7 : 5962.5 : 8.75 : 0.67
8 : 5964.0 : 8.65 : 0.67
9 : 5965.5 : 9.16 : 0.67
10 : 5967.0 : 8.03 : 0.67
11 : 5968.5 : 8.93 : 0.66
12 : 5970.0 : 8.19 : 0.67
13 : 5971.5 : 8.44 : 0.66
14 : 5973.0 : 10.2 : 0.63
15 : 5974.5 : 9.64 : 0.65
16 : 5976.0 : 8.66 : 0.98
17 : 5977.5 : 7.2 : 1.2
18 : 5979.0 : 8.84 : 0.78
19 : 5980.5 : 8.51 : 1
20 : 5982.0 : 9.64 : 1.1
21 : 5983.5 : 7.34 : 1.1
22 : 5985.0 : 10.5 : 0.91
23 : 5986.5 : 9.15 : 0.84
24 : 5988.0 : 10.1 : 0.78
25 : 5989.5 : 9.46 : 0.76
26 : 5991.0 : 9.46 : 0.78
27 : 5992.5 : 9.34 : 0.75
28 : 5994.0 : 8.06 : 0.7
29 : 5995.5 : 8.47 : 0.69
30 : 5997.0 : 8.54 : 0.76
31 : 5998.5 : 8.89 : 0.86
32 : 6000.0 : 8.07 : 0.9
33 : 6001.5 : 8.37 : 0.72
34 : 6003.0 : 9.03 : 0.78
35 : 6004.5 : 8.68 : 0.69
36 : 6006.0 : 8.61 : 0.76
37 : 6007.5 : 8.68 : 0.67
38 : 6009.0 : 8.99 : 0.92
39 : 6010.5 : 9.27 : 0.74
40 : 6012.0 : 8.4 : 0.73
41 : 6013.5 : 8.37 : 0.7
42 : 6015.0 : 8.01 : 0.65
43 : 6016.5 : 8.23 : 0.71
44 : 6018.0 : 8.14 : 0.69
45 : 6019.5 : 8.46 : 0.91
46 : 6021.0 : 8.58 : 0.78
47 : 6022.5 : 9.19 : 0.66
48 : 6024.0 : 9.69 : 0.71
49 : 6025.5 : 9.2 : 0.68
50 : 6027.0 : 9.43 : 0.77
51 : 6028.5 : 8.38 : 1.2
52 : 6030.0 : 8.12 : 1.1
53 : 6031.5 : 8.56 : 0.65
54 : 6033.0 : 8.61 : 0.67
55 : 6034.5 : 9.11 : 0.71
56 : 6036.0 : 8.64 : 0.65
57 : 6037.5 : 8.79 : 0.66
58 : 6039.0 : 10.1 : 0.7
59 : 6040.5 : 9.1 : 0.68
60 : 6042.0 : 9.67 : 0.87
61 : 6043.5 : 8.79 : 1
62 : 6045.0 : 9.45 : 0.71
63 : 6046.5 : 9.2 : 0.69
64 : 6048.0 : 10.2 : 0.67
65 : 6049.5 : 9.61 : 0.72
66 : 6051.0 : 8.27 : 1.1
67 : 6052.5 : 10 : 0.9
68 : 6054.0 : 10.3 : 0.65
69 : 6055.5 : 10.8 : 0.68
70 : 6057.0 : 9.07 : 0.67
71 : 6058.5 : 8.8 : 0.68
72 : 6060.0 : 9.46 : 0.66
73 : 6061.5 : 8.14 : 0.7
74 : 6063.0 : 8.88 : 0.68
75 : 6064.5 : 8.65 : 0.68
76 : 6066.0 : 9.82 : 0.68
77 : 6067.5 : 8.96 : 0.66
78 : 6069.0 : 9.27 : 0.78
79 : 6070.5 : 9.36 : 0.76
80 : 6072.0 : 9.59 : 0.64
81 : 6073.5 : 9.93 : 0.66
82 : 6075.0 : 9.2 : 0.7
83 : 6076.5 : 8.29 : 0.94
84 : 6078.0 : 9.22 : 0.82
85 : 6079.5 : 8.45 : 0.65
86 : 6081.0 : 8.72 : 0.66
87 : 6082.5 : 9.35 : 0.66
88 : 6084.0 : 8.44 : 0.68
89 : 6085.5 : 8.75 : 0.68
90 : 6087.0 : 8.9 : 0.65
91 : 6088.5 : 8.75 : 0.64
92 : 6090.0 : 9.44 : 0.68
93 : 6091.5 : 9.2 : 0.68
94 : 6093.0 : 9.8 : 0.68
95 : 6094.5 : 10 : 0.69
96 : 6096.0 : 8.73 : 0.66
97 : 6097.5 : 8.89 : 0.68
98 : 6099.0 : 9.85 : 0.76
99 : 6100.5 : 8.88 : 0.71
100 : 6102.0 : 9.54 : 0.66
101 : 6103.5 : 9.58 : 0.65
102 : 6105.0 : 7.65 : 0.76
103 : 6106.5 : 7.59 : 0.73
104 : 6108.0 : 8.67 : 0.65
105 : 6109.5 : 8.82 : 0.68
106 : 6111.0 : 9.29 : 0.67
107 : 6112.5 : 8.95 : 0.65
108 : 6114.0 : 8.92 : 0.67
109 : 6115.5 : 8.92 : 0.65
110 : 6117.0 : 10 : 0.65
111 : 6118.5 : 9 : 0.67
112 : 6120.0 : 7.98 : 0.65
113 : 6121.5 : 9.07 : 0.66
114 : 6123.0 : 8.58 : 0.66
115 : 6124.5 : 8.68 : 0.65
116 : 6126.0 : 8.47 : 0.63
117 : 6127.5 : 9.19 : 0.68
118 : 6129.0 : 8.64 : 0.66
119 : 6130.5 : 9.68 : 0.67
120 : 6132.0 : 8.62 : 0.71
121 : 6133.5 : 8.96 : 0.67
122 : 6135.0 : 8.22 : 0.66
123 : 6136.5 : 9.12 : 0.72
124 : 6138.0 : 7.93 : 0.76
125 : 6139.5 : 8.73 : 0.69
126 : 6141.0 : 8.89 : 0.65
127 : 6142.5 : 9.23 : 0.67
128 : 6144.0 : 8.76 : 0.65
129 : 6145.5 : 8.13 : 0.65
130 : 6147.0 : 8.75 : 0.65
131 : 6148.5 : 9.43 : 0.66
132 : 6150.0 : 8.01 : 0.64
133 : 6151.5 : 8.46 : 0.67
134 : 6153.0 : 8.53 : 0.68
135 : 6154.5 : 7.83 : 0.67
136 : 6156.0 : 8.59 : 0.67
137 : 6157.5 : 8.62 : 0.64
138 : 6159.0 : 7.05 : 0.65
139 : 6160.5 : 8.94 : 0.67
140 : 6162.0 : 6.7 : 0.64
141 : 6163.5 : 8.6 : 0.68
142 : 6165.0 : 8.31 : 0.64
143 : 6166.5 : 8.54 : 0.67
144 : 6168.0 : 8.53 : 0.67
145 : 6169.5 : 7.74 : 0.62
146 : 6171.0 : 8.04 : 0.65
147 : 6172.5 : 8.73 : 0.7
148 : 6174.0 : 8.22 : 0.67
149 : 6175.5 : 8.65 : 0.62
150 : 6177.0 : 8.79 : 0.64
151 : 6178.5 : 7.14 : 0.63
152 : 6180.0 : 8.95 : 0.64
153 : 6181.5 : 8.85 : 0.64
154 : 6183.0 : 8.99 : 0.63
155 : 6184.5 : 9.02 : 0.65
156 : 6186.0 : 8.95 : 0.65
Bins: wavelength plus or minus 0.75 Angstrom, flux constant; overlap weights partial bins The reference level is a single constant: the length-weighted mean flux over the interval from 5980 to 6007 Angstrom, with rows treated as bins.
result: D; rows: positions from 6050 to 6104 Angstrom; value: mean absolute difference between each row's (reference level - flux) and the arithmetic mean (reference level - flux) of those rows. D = 0.49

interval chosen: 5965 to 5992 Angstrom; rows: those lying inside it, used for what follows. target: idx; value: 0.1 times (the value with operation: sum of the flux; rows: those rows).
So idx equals 16.1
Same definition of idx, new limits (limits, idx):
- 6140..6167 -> 15.1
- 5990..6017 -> 15.5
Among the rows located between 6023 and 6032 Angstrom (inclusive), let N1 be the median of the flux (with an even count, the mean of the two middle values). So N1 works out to 8.88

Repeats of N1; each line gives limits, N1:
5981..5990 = 9.55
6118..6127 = 8.63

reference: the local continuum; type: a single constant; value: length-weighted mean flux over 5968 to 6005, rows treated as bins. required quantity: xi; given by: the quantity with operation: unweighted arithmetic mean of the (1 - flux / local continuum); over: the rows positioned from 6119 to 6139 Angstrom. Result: 0.019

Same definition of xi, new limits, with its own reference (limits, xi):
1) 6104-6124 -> 0.016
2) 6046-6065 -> -0.053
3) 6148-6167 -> 0.067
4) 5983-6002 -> -0.004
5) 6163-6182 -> 0.054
